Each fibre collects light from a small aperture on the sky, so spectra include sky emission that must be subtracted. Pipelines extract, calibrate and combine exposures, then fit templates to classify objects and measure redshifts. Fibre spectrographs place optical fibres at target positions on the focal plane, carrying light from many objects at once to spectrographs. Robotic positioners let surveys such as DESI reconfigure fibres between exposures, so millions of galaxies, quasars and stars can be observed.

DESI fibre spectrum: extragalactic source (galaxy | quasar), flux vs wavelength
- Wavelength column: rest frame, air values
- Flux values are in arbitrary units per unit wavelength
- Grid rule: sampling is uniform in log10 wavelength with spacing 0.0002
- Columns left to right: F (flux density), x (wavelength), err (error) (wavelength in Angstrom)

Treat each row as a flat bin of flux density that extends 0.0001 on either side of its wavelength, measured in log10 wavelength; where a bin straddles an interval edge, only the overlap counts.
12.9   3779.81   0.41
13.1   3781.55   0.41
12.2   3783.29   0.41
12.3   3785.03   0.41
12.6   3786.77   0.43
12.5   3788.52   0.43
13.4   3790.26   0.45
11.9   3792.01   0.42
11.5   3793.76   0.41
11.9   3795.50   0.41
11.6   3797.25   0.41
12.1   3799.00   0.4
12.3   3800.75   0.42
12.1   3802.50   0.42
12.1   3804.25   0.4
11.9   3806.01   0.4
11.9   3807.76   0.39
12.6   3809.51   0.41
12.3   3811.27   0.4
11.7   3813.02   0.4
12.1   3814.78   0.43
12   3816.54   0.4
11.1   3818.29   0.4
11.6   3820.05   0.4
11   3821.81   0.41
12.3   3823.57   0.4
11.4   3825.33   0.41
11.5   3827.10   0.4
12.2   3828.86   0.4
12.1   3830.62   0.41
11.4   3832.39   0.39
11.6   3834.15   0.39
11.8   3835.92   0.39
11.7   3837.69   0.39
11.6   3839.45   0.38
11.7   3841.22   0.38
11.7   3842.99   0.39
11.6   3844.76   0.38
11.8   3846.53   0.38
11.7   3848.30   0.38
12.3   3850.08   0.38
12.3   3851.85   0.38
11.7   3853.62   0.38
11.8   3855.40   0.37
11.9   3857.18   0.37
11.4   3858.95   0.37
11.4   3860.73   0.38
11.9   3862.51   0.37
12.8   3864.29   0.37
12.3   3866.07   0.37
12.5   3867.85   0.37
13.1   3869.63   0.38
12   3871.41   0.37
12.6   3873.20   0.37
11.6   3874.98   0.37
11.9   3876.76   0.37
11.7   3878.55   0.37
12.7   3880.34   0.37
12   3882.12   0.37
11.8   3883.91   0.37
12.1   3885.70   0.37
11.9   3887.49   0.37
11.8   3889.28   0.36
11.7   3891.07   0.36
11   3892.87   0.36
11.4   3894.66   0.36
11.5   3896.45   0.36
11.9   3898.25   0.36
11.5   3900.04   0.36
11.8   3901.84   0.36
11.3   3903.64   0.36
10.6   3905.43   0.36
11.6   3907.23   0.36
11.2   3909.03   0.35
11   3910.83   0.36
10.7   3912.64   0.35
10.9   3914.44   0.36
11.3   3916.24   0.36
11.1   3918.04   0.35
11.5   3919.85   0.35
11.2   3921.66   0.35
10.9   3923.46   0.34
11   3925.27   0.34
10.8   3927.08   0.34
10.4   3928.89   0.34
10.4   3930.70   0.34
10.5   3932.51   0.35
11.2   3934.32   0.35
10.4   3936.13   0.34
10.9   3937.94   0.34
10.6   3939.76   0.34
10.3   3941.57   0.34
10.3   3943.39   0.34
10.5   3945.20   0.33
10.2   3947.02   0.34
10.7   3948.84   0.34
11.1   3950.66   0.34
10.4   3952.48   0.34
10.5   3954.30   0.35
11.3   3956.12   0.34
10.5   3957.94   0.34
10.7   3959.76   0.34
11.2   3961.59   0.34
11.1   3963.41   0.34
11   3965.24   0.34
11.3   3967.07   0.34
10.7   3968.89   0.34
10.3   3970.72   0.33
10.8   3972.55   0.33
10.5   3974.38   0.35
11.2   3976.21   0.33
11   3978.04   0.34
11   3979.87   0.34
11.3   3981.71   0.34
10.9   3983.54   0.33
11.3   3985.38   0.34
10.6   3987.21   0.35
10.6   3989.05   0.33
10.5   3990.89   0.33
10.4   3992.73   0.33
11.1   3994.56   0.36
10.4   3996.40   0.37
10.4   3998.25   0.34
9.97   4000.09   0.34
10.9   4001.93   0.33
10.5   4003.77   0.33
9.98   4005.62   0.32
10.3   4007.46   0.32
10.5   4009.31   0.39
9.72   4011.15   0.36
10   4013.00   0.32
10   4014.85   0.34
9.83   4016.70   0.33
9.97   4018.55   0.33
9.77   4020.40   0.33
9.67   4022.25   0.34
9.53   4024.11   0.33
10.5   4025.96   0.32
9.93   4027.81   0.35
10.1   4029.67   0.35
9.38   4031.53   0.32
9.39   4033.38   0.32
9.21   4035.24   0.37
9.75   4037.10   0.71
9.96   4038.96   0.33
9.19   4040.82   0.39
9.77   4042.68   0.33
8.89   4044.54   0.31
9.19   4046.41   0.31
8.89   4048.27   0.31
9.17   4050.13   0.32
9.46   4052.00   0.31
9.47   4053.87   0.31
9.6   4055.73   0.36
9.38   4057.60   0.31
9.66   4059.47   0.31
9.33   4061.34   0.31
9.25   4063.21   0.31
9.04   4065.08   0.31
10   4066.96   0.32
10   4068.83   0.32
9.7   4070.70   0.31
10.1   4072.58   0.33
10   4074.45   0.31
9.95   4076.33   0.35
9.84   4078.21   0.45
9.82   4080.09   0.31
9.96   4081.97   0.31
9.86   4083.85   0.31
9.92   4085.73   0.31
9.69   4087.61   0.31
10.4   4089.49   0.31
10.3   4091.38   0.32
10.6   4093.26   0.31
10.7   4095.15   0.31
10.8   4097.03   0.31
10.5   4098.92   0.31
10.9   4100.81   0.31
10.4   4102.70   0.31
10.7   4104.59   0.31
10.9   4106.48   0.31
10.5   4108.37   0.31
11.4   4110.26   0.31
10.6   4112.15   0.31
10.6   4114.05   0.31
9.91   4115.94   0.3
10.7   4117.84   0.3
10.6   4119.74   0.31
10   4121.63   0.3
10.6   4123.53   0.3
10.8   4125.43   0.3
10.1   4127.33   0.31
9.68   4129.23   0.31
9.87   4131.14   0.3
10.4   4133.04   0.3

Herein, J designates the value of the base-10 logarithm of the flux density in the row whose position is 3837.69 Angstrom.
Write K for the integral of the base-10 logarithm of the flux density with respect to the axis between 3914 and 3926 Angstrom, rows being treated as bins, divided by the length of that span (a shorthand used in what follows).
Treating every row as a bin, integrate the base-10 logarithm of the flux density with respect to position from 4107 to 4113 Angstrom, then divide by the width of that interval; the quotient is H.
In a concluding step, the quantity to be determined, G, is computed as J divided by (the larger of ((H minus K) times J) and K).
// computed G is 1.02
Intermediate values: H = 1.04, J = 1.07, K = 1.047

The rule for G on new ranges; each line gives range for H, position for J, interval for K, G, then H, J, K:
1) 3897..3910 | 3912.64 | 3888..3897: 0.97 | 1.06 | 1.03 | 1.061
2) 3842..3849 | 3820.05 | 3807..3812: 0.98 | 1.07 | 1.06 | 1.089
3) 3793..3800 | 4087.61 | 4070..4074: 0.99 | 1.07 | 0.99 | 0.997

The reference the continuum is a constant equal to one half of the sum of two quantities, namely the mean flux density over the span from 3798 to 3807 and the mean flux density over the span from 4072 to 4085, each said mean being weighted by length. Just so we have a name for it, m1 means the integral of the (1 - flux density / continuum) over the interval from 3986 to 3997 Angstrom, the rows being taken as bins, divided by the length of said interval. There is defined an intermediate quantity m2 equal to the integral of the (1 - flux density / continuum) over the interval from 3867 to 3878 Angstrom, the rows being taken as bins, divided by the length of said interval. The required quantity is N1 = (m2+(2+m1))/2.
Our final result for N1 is 0.96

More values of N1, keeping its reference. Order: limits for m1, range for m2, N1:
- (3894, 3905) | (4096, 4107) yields 0.99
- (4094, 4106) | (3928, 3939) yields 1.03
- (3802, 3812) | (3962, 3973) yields 0.95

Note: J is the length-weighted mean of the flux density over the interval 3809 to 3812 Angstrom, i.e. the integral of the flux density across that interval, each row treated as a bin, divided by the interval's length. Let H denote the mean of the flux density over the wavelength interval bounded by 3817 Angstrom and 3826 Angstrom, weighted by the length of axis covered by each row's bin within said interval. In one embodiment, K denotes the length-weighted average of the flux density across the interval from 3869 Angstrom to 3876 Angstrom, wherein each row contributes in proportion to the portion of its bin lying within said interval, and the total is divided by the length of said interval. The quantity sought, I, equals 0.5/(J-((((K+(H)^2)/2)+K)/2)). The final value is -0.017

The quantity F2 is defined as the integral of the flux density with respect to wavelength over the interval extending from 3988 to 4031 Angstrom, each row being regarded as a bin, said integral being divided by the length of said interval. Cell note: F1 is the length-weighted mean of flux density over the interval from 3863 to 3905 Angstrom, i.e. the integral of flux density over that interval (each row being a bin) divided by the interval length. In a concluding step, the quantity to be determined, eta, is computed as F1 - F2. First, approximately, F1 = 11.9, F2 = 10.2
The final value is 1.7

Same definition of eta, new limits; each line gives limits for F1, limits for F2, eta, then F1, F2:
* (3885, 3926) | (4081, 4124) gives 0.9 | 11.3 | 10.5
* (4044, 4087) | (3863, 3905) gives -2.3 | 9.6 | 11.9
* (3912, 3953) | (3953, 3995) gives -0.1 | 10.8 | 10.9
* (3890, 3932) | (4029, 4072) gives 1.7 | 11.2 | 9.5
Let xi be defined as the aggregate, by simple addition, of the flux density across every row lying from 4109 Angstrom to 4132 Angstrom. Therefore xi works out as 125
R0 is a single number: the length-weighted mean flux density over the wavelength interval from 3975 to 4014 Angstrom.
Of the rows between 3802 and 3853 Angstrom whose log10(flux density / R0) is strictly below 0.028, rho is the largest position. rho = 3821.81 Angstrom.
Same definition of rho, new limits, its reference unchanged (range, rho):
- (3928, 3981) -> 3979.87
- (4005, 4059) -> 4057.60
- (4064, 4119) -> 4117.84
